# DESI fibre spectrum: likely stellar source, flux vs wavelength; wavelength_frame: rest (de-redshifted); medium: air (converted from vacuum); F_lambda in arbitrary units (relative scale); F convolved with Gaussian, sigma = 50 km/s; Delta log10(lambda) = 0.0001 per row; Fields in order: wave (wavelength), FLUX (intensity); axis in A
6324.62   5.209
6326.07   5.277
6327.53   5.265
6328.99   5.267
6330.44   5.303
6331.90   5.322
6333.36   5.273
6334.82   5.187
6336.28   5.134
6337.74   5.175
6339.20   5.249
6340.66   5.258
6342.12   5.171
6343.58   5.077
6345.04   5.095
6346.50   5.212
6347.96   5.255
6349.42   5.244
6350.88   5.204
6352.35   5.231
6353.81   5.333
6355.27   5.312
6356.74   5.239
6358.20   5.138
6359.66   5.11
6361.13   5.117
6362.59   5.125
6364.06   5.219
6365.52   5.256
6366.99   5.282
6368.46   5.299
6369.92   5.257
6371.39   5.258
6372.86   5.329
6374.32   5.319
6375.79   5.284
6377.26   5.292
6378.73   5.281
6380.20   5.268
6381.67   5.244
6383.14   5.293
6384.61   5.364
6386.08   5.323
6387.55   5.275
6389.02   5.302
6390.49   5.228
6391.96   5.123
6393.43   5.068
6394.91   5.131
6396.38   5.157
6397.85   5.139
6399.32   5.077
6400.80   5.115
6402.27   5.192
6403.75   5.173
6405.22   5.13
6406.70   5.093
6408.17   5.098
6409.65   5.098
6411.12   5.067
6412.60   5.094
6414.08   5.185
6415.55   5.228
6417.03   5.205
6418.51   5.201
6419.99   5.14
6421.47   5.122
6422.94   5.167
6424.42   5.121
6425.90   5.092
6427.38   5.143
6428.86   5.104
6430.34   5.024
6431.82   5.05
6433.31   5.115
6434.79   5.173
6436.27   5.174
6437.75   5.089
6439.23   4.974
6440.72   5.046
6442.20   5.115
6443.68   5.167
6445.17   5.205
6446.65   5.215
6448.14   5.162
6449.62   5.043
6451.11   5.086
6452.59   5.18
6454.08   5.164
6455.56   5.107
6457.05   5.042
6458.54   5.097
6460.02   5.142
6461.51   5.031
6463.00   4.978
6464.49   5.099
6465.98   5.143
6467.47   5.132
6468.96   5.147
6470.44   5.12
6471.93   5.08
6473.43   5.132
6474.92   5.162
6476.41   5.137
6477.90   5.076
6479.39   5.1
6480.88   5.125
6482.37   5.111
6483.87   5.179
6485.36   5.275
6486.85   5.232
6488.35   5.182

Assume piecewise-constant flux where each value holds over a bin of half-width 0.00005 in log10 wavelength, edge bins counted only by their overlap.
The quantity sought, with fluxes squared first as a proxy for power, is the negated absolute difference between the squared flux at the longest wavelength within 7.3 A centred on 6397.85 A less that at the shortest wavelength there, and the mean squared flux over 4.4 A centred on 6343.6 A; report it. -26.3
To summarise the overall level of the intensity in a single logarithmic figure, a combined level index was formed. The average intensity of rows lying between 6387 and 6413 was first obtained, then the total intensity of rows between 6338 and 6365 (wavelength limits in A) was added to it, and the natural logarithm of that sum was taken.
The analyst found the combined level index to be 4.59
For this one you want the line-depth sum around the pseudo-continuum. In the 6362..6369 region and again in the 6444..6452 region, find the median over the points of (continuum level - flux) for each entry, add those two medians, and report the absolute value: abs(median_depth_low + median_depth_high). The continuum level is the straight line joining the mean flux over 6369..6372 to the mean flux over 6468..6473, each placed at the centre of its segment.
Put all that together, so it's 0.01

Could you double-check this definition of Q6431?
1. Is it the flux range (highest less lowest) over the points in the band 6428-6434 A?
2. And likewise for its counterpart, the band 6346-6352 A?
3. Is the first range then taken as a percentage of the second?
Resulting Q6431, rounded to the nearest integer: 178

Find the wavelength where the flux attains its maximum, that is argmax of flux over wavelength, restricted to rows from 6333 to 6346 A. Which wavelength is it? 6333.36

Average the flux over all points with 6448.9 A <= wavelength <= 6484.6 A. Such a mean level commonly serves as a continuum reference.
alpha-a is 5.11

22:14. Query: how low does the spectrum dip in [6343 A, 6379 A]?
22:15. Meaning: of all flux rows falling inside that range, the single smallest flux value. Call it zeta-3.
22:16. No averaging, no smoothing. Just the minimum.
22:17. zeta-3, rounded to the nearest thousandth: 5.077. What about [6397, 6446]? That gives 4.974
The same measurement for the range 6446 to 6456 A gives 5.043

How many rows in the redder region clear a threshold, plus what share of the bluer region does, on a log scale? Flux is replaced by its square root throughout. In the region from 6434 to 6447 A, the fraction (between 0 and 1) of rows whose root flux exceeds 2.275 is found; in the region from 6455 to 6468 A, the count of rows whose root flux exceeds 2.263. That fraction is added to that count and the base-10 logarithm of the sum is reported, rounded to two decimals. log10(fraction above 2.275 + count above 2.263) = 0.51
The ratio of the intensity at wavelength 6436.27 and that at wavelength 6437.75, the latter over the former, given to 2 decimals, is 0.98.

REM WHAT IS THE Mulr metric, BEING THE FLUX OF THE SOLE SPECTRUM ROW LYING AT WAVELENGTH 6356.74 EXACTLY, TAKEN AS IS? 5.239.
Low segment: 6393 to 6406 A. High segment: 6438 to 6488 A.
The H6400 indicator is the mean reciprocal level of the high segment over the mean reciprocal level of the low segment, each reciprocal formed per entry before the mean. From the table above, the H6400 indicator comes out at 1.00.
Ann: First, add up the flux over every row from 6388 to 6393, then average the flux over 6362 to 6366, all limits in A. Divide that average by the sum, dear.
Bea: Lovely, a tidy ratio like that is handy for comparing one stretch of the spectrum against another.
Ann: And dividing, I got 0.332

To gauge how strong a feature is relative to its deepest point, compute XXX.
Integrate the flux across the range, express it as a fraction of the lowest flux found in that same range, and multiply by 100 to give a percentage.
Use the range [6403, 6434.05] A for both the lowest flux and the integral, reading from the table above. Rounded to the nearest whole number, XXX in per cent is 3167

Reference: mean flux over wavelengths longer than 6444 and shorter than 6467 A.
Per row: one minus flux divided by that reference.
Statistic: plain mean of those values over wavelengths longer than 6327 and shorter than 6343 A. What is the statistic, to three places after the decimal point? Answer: -0.024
